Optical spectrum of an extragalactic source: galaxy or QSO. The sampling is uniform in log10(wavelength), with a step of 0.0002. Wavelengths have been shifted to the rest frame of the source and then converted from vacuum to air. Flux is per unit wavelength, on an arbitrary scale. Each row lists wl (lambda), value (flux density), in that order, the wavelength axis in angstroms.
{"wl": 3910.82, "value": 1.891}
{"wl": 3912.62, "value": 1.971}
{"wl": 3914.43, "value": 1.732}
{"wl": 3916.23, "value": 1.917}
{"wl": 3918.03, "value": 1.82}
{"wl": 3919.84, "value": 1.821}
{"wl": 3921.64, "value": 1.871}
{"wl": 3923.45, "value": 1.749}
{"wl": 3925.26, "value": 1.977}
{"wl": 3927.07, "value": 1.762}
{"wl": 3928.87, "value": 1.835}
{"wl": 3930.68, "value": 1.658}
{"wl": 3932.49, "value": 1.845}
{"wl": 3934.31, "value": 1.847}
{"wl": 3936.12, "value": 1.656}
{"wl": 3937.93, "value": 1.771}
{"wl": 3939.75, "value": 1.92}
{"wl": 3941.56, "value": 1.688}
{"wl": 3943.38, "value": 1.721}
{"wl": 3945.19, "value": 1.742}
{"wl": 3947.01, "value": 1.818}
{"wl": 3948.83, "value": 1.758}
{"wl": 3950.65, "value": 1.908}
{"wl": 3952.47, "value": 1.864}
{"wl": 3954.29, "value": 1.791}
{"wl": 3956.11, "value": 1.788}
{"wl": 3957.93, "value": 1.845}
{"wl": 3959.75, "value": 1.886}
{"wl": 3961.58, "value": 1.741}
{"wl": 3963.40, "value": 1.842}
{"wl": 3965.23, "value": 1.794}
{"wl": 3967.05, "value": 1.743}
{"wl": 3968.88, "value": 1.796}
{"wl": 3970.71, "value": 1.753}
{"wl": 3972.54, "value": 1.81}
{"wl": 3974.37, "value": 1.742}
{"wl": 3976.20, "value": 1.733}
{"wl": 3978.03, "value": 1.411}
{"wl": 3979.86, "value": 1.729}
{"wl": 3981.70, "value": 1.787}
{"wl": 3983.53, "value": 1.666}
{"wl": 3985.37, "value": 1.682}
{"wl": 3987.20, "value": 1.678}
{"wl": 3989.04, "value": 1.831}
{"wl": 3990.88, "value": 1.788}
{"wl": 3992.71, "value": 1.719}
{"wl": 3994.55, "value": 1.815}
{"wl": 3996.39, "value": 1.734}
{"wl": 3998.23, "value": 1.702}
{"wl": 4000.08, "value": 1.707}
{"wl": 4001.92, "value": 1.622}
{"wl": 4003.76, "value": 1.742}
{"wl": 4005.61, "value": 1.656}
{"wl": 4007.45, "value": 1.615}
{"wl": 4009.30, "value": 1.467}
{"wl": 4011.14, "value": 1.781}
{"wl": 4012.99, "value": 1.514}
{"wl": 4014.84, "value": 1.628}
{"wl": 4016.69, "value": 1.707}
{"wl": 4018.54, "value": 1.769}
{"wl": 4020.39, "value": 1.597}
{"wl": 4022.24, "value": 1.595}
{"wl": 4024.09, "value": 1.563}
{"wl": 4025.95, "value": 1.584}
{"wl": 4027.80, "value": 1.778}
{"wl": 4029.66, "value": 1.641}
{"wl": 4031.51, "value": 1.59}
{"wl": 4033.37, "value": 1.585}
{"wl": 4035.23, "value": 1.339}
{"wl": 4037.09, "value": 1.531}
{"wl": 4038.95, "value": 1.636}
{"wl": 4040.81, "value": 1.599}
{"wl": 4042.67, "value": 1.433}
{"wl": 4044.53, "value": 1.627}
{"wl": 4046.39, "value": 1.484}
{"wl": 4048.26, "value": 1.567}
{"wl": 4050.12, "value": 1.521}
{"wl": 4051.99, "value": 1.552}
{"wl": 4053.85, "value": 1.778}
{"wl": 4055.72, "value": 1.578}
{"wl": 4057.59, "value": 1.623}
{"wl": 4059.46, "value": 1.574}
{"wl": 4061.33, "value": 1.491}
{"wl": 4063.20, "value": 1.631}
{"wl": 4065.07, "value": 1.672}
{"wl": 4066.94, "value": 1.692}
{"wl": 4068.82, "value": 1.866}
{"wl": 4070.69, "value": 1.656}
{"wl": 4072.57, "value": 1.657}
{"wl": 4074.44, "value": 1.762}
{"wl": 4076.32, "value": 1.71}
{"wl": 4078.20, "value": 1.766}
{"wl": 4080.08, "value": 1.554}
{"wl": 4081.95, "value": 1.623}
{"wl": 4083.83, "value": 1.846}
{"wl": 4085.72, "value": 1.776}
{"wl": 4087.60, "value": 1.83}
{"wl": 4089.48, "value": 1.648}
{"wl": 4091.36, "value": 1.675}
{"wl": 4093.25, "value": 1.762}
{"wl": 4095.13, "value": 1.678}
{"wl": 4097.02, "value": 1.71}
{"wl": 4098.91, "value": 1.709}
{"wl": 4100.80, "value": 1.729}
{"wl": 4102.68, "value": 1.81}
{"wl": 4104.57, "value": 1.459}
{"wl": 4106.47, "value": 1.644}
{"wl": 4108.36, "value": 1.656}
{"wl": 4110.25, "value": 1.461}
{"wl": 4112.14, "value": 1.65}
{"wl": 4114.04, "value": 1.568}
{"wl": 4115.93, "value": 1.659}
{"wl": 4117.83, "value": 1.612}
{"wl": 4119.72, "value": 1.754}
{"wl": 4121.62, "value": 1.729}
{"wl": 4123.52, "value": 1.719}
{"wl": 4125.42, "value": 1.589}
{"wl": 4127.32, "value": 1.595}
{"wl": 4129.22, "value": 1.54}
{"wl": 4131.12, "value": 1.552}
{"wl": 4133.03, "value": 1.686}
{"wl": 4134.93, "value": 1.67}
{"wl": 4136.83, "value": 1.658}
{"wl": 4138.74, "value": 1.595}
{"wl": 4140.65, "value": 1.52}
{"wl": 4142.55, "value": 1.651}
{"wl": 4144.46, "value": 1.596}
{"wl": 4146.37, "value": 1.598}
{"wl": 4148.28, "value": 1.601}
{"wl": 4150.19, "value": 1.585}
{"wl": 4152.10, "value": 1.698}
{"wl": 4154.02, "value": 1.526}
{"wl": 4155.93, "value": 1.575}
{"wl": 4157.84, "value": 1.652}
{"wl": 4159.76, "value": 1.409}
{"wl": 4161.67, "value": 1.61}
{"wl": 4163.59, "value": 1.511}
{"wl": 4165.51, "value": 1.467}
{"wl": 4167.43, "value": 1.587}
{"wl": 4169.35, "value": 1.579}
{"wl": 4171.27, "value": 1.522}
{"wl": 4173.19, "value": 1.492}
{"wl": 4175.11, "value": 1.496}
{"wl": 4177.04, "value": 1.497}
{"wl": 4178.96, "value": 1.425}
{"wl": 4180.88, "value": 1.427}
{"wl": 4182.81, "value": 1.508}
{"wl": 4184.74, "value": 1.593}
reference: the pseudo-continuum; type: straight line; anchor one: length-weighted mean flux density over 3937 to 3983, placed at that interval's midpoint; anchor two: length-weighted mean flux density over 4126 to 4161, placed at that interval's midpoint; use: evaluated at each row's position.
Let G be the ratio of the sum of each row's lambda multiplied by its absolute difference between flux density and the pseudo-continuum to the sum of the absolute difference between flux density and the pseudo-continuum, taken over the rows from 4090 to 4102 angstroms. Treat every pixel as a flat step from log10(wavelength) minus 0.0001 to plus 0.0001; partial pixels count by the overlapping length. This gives 4096.6 angstroms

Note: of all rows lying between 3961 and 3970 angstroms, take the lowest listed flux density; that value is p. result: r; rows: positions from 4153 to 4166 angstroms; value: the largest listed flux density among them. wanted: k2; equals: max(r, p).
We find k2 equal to 1.74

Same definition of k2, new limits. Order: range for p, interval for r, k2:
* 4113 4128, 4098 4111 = 1.81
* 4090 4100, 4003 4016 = 1.78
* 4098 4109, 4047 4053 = 1.57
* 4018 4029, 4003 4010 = 1.74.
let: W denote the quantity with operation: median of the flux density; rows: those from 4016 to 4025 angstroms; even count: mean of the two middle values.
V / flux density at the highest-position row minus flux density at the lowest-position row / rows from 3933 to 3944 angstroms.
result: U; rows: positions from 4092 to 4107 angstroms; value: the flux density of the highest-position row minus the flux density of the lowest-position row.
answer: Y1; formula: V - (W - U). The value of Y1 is -1.84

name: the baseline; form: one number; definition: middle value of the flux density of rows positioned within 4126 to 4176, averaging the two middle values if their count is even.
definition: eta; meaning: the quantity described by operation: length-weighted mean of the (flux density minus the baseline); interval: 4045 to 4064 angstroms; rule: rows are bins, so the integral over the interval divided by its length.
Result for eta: -0.01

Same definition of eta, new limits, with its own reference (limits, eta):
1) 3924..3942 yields 0.21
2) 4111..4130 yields 0.05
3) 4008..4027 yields 0.04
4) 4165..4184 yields -0.08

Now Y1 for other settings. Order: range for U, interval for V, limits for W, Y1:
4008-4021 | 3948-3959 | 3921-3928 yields -1.60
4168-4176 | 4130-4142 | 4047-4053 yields -1.67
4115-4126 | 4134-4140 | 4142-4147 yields -1.74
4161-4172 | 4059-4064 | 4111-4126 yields -1.69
